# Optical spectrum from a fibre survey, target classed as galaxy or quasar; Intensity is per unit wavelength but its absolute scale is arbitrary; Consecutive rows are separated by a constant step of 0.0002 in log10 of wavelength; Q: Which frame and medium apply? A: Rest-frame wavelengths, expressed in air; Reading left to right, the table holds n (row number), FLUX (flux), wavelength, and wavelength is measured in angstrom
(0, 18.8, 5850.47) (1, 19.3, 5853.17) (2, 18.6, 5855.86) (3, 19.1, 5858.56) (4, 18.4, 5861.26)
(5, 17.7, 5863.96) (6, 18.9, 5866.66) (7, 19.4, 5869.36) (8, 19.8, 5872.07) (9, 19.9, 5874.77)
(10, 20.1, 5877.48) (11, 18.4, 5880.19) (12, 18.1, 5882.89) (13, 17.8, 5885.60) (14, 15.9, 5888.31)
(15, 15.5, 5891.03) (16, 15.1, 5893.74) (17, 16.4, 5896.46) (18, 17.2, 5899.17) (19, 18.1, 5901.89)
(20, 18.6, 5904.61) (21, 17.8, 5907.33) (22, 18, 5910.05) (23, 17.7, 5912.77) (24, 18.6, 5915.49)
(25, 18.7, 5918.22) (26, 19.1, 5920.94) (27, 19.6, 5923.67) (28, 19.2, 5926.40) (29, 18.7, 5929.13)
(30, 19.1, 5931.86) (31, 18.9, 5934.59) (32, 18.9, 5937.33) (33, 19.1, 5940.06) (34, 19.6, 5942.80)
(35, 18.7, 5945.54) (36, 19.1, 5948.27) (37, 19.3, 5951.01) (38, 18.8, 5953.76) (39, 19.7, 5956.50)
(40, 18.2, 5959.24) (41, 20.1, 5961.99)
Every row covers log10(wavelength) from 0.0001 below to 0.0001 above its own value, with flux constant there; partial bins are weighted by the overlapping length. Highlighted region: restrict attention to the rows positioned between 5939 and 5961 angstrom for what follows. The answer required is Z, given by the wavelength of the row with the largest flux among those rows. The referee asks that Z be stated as 5956.50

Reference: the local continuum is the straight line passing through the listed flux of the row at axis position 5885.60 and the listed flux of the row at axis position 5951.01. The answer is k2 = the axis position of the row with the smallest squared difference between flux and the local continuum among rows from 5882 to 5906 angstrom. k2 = 5885.60 angstrom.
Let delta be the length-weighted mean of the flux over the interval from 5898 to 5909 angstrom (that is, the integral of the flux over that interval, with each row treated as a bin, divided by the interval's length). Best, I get 17.9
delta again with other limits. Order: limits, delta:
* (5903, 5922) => 18.3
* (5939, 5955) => 19.1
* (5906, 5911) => 17.9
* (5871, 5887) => 19.0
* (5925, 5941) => 19.0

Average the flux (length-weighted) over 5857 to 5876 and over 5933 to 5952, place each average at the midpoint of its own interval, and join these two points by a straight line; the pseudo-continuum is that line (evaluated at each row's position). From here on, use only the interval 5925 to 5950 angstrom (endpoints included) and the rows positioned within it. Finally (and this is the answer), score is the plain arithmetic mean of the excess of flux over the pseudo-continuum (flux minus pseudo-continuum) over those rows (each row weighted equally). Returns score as 0.0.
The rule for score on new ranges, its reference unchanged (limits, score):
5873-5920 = -1.3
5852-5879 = 0.1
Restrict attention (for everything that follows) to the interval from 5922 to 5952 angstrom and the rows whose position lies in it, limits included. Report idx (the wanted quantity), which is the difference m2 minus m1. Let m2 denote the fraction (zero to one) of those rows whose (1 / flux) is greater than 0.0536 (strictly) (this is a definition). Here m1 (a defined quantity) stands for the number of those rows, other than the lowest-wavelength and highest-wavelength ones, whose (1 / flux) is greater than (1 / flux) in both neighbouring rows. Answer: -2.0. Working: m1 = 2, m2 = 0.0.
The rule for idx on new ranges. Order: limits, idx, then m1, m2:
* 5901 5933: -2.5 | 3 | 0.5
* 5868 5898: -0.4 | 1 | 0.6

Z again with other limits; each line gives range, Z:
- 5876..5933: 5877.48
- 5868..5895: 5877.48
